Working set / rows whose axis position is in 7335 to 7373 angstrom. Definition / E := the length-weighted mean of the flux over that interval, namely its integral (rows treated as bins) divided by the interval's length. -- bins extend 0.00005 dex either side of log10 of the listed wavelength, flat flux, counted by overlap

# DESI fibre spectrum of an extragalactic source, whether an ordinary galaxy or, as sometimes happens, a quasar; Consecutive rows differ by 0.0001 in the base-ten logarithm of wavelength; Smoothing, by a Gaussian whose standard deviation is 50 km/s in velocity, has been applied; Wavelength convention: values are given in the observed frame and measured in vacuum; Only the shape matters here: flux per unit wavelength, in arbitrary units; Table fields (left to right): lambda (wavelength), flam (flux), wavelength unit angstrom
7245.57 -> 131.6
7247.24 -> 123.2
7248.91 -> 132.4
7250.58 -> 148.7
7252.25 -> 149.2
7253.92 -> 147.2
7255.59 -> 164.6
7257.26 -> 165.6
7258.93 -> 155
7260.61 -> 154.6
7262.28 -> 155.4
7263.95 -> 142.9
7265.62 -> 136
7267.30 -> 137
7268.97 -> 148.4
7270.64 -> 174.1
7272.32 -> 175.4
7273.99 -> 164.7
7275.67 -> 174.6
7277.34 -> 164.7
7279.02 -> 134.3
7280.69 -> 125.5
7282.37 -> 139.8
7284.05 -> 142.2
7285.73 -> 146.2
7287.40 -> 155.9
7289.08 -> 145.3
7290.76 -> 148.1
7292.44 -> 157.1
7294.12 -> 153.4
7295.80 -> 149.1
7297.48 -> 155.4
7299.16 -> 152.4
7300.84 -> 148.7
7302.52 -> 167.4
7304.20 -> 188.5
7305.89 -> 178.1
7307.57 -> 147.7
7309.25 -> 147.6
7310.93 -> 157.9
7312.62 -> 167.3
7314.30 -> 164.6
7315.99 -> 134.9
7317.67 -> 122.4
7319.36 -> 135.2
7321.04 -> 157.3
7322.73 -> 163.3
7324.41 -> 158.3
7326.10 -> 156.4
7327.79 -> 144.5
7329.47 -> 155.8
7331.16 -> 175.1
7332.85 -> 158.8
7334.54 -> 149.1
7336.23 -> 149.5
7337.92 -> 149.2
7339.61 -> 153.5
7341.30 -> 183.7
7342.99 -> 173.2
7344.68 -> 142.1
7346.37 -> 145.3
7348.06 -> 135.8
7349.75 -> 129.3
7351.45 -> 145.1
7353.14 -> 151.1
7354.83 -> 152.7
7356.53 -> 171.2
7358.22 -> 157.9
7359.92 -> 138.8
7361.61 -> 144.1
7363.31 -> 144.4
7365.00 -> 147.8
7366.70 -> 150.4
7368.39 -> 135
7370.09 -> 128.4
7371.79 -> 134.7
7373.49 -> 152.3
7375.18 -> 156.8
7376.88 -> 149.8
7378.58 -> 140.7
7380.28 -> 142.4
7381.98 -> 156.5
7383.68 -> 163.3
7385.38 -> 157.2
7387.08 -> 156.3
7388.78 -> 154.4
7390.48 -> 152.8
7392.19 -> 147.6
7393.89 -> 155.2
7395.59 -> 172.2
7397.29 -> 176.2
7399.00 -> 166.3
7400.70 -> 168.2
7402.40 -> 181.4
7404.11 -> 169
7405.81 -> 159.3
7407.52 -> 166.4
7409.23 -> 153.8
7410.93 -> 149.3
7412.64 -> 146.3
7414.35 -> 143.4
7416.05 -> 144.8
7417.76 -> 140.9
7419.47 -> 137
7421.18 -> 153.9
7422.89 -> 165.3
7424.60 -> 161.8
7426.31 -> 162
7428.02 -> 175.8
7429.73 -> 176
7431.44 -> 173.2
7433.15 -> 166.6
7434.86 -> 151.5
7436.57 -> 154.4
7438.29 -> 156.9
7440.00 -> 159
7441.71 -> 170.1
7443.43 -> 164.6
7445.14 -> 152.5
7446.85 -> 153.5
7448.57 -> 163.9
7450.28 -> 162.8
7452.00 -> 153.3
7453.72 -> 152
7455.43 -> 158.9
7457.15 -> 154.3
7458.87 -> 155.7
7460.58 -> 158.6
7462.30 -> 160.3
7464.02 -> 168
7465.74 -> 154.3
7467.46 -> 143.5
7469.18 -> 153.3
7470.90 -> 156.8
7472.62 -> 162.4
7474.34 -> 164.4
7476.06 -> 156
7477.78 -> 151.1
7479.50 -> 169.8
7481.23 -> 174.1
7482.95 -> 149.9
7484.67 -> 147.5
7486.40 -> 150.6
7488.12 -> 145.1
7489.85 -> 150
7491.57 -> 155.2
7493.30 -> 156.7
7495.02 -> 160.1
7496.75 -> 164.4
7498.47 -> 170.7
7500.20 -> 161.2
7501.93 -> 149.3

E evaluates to 148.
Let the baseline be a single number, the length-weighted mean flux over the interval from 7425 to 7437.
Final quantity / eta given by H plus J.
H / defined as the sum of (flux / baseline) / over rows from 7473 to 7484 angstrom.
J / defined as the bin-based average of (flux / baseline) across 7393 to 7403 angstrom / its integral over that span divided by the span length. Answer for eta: 6.84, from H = 5.816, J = 1.02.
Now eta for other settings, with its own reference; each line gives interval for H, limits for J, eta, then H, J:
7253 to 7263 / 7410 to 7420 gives 6.54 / 5.678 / 0.87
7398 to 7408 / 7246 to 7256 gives 6.95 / 6.088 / 0.86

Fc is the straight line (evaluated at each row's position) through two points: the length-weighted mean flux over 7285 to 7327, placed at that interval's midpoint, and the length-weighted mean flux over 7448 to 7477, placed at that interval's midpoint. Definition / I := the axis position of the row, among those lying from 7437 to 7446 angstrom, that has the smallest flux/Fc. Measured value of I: 7445.14 angstrom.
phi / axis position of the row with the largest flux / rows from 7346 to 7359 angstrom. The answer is 7356.53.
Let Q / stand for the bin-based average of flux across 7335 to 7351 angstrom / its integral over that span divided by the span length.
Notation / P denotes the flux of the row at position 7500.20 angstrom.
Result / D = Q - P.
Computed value -10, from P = 161.2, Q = 151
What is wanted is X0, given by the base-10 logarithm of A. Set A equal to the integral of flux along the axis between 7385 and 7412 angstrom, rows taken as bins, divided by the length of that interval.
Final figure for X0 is 2.21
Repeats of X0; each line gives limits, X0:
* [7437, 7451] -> 2.20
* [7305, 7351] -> 2.19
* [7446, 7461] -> 2.20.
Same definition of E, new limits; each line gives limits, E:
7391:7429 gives 159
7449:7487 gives 157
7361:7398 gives 151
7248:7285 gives 151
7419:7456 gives 160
